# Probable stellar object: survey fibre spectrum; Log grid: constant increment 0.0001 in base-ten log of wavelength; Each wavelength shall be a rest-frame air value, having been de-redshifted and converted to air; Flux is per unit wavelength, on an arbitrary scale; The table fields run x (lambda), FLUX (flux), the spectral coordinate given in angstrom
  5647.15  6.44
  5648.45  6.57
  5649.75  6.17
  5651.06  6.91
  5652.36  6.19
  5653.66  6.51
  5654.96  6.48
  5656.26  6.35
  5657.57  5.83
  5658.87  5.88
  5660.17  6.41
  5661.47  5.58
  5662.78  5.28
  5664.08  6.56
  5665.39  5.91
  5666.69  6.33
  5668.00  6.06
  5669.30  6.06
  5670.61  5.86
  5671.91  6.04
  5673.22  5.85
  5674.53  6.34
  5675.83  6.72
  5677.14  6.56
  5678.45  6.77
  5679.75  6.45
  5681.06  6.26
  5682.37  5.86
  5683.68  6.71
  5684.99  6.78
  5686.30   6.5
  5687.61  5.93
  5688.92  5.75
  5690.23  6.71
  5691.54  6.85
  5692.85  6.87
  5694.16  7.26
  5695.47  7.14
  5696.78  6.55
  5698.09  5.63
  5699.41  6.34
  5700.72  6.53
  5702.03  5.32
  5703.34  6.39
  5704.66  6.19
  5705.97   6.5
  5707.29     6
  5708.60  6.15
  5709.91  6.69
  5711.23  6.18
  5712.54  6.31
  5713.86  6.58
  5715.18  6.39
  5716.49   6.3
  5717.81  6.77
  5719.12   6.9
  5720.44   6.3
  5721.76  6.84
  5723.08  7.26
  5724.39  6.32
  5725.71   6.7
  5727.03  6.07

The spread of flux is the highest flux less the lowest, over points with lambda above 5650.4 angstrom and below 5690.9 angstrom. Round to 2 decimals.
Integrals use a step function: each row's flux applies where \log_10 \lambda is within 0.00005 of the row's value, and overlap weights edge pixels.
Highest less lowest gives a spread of 1.63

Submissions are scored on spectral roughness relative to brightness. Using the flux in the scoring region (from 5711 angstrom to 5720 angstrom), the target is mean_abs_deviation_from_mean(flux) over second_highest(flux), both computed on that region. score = 0.033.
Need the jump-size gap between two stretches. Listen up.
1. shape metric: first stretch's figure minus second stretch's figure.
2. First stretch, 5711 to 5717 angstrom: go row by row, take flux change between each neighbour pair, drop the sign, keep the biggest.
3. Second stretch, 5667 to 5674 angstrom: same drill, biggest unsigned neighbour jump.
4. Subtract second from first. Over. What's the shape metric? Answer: 0.1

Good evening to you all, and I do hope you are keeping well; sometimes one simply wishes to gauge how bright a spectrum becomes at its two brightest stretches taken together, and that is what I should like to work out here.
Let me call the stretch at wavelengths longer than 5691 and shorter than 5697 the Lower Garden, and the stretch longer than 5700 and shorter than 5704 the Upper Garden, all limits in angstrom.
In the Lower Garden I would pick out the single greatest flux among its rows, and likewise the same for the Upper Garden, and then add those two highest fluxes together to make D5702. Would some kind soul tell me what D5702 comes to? 13.8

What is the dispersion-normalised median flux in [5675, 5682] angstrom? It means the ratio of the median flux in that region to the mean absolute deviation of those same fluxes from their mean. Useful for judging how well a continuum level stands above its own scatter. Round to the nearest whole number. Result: 42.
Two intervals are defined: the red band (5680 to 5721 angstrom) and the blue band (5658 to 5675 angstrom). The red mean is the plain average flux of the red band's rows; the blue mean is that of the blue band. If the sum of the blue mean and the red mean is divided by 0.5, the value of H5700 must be 24.8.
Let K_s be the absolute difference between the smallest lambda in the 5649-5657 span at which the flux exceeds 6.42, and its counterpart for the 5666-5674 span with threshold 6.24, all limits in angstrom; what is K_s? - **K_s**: 15.6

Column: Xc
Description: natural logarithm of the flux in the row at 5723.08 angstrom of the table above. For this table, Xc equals 1.98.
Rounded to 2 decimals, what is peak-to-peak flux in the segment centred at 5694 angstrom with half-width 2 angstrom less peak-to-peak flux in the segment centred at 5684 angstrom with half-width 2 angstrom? -0.53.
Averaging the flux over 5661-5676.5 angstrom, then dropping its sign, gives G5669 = 6.05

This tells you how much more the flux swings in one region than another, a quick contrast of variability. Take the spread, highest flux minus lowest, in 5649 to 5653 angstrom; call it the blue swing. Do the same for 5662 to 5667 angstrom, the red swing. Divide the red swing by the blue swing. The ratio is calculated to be 1.7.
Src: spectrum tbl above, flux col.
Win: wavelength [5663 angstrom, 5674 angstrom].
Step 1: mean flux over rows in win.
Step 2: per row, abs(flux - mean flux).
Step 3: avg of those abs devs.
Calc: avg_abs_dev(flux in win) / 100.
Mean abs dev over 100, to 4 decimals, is 0.0018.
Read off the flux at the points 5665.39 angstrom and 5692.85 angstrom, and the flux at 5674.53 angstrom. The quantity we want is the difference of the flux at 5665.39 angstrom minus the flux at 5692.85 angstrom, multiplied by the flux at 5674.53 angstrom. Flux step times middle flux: -6.1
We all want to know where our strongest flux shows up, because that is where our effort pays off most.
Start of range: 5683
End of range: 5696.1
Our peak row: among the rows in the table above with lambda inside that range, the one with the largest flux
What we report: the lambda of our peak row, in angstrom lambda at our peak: 5694.16 angstrom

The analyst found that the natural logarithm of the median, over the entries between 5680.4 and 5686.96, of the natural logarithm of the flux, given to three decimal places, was 0.627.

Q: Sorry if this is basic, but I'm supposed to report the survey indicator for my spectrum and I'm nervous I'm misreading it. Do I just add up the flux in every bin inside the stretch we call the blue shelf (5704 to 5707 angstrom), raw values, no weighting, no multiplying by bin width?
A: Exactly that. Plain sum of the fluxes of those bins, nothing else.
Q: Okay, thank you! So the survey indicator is 12.7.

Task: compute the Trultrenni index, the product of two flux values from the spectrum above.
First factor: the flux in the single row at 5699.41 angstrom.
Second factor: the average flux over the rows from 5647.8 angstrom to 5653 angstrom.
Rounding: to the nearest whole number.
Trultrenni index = 41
